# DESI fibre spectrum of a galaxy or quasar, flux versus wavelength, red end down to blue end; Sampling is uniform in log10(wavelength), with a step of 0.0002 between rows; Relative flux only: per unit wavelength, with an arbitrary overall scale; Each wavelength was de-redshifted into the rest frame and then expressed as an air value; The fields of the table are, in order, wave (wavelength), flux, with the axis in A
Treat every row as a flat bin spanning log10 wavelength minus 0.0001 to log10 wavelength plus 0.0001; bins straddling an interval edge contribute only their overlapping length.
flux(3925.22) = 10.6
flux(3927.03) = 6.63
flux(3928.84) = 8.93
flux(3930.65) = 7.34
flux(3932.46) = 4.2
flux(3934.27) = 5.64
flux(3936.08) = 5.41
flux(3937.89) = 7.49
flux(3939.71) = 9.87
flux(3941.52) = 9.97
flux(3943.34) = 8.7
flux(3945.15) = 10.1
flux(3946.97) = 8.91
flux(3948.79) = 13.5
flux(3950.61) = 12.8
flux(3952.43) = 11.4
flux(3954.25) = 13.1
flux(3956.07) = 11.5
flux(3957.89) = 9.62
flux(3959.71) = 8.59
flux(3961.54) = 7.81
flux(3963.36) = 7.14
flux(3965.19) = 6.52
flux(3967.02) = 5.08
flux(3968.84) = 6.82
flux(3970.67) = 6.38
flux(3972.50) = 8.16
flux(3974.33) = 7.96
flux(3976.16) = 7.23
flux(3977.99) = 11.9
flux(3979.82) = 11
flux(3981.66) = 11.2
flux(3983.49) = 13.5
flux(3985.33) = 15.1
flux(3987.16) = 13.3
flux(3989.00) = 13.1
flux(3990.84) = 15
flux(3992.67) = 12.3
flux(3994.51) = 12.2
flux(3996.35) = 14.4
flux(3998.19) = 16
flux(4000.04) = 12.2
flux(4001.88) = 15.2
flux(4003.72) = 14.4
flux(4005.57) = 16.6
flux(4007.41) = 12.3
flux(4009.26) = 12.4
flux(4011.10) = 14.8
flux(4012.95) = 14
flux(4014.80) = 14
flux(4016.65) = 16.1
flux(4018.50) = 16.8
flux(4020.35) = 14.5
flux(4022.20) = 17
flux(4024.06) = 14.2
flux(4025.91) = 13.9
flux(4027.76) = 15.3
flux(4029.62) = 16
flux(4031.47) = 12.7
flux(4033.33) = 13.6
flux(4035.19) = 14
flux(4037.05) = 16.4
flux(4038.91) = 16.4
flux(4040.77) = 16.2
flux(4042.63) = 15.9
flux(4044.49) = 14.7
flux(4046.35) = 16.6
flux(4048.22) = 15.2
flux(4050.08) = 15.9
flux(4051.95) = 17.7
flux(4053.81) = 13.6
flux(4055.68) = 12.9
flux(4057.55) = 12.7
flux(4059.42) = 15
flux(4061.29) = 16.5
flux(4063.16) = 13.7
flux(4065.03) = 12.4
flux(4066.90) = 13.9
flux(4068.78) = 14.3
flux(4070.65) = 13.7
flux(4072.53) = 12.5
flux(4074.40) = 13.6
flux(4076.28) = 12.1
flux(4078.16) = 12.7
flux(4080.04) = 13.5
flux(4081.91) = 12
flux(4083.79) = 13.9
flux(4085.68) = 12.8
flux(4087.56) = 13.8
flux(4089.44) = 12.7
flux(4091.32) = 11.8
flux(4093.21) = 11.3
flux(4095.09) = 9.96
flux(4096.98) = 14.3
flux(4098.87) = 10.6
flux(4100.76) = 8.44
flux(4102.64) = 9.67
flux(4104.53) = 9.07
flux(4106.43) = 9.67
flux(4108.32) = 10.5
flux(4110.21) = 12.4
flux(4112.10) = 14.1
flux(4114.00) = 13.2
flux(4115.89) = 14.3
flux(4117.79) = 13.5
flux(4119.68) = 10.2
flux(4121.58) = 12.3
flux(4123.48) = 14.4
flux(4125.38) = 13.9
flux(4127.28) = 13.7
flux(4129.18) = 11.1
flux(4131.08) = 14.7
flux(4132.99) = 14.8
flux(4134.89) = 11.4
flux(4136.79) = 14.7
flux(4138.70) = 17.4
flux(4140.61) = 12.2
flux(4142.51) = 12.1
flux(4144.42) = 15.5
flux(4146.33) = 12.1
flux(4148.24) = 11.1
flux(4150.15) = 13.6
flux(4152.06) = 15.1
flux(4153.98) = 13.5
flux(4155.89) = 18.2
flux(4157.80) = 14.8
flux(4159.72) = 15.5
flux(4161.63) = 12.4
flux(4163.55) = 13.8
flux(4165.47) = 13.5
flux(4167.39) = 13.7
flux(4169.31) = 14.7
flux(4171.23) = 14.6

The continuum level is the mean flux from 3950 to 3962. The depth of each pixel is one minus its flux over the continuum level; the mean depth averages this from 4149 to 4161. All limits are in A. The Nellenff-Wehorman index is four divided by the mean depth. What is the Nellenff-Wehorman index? -10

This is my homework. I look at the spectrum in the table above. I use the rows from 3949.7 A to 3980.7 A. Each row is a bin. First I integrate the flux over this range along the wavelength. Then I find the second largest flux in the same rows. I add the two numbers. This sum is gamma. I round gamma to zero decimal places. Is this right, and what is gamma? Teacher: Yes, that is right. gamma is 292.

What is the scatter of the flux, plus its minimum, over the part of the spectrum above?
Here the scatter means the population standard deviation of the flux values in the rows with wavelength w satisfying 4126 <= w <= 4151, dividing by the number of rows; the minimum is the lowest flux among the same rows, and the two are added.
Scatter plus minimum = 13.0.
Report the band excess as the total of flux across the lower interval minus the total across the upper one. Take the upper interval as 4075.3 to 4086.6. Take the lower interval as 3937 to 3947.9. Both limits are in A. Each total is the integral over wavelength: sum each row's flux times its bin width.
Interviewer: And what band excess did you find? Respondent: -45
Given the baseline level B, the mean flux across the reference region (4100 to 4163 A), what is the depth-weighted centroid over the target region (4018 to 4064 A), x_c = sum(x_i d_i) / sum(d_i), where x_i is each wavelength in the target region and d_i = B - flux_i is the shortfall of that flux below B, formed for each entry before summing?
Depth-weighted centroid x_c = 4039.6 A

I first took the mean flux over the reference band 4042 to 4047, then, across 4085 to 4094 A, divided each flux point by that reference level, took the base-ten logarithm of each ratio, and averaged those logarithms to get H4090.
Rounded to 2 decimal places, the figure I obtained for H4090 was -0.10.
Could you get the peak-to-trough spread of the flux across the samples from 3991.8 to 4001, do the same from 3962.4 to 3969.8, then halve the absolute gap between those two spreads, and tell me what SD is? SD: 0.9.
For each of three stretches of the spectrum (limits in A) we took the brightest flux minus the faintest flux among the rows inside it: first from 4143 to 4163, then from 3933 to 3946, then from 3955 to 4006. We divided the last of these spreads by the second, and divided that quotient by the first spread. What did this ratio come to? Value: 0.35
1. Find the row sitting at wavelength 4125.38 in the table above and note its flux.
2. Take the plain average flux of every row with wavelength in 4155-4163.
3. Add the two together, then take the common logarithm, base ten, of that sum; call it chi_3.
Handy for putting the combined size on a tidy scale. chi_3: 1.46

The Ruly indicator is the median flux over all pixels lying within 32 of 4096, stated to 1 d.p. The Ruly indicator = 12.7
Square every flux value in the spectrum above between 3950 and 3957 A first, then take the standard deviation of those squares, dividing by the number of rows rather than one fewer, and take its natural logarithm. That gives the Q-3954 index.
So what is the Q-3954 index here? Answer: 2.92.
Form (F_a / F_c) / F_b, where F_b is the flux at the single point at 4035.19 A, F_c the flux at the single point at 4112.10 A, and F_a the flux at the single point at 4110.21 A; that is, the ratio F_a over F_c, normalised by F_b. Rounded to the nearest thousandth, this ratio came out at 0.063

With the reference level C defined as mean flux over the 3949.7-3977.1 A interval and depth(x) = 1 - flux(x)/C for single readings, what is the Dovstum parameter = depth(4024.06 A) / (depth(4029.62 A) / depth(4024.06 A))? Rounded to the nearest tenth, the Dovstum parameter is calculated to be -0.5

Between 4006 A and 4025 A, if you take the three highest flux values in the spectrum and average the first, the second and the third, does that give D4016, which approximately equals 16.6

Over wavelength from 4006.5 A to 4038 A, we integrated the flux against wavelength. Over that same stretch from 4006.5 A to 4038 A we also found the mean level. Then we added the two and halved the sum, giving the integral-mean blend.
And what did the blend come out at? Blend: 237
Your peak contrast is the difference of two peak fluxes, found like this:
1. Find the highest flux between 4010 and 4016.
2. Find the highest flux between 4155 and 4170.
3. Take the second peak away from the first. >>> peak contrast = -3.4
